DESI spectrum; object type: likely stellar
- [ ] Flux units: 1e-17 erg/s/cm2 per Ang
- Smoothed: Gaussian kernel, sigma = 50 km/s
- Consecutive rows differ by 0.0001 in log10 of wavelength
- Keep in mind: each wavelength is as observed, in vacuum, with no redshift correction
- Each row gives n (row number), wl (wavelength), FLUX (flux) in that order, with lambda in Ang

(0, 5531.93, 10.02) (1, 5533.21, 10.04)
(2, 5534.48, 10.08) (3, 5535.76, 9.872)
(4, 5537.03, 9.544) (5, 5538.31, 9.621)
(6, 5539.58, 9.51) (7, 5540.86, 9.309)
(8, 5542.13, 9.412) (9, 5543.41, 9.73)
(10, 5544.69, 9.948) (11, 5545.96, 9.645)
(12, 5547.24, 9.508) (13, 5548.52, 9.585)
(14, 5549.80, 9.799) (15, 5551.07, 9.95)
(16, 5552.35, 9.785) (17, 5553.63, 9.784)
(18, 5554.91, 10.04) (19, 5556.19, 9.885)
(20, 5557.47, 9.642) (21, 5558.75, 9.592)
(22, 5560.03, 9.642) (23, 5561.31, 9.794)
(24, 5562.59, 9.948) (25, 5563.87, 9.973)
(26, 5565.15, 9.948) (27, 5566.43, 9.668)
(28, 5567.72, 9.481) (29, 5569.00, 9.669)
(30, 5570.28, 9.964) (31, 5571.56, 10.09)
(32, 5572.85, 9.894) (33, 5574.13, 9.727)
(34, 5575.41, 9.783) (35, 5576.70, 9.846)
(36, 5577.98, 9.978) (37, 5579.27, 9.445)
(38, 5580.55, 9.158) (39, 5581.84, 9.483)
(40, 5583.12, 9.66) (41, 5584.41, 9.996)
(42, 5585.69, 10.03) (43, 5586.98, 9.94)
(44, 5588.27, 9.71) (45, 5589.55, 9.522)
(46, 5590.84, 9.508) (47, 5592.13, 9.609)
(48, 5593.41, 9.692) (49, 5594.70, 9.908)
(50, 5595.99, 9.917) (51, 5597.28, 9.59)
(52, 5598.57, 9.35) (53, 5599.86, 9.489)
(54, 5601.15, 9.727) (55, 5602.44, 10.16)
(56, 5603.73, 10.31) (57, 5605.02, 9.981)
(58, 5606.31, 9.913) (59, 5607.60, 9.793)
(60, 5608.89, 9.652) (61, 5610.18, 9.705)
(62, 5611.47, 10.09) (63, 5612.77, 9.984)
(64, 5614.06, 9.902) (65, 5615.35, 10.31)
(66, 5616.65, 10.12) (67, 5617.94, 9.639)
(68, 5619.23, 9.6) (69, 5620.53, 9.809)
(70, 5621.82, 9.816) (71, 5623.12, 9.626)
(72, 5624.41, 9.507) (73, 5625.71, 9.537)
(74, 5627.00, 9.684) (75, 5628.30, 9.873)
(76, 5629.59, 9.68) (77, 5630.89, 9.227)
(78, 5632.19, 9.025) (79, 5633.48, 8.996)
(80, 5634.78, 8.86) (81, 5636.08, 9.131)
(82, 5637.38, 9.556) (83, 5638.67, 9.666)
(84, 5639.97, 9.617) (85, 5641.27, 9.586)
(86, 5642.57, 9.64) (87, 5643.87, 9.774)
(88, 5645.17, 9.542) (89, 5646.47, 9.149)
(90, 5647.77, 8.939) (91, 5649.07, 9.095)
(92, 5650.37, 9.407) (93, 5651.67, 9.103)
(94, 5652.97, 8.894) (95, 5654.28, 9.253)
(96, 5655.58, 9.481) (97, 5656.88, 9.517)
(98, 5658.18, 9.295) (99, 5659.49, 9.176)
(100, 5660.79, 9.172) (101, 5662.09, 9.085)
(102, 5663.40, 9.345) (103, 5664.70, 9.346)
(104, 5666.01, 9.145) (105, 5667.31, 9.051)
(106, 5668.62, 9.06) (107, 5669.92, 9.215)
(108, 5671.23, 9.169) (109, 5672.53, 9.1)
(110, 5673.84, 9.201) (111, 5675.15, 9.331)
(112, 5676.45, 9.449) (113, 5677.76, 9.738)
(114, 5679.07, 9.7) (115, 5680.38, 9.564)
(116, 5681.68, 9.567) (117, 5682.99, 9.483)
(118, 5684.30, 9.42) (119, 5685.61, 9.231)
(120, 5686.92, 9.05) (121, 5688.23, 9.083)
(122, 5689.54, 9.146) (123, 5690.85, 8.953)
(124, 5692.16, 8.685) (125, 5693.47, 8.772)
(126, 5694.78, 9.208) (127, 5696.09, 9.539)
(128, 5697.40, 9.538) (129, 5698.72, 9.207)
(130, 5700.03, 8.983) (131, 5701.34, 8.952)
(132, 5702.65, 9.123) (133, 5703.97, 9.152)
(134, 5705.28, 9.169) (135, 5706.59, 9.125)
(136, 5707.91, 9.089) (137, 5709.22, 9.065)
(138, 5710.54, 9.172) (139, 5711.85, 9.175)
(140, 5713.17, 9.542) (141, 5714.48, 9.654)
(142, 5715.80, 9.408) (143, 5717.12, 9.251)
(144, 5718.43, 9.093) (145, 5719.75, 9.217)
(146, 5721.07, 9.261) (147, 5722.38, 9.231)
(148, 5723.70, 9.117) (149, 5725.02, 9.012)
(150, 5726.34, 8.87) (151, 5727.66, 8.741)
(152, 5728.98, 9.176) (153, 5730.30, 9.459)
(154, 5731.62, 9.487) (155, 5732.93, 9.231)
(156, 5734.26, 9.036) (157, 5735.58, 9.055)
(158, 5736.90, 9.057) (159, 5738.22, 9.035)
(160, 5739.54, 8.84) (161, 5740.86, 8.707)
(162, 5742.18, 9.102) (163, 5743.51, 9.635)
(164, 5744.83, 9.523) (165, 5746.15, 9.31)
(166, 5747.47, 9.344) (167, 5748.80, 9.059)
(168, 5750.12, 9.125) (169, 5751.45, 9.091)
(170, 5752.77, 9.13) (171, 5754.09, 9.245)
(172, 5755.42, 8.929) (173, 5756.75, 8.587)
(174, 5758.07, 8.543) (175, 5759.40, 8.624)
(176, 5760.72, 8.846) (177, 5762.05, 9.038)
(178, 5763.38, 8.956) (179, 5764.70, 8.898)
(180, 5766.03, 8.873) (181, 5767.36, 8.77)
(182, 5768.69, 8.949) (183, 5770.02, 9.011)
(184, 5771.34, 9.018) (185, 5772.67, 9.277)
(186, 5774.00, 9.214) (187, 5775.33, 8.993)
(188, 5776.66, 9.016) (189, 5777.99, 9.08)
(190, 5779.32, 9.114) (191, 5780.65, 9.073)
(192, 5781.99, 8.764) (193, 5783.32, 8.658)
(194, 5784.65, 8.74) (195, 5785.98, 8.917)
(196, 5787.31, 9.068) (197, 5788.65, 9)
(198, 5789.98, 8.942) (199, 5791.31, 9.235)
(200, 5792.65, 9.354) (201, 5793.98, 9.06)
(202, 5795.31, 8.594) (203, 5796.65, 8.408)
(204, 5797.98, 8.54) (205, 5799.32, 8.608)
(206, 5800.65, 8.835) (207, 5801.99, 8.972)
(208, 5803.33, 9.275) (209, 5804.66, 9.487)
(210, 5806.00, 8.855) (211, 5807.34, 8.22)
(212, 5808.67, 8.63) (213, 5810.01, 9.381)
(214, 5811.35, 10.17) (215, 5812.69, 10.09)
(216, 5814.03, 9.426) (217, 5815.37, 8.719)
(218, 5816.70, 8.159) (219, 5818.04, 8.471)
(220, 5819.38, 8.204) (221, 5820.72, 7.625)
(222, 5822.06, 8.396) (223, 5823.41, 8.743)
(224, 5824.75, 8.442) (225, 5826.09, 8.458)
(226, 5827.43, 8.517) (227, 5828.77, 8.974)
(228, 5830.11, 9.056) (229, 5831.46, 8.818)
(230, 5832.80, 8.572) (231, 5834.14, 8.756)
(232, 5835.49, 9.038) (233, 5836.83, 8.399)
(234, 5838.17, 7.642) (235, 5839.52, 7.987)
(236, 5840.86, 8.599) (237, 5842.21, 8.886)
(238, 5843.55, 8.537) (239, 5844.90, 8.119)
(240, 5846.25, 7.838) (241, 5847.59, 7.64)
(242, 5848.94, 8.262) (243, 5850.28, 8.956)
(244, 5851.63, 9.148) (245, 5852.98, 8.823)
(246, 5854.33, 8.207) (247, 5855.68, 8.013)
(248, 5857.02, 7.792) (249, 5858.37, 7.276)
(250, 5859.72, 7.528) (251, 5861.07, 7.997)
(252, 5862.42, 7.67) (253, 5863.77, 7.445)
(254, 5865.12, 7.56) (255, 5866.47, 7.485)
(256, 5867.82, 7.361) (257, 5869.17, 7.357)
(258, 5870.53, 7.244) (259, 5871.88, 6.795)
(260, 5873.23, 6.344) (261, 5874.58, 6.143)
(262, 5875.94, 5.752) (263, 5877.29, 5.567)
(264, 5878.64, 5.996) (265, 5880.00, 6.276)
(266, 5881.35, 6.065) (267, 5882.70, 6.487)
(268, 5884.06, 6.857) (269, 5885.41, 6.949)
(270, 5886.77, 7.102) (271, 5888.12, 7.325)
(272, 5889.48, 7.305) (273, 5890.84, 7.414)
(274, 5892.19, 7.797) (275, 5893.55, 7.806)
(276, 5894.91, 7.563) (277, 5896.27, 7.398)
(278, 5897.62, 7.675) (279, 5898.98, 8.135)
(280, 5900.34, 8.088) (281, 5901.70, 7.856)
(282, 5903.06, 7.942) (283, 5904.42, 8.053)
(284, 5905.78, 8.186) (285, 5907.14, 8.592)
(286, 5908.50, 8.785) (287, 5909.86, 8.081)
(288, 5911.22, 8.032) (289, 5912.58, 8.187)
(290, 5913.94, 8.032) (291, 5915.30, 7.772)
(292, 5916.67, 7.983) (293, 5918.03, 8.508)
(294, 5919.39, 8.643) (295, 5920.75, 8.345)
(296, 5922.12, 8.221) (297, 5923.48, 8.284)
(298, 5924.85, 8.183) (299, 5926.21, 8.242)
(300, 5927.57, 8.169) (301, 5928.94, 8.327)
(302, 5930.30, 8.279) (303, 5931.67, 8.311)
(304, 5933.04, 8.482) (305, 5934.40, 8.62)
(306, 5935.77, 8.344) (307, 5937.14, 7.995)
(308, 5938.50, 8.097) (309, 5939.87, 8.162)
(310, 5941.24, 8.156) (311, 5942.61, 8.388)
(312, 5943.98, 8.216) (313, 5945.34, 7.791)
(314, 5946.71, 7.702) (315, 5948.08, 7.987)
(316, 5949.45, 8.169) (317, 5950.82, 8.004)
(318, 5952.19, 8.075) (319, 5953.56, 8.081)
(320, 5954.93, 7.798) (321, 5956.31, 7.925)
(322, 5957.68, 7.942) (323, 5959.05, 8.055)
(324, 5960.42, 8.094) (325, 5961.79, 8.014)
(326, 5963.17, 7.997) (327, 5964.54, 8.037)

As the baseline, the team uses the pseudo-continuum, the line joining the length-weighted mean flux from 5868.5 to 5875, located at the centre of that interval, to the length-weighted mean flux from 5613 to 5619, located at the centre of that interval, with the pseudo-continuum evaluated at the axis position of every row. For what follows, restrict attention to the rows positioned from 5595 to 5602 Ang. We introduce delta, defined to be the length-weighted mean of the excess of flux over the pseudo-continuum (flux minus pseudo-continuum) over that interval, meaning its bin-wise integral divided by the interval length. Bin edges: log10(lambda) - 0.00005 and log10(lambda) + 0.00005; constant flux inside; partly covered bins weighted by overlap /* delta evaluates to -0.5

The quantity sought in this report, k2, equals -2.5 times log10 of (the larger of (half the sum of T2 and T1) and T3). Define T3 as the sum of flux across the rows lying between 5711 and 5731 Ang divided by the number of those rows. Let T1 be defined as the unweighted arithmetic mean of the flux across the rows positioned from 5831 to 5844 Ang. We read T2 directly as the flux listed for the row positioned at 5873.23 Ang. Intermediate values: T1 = 8.5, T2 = 6.344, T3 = 9.2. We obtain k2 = -2.41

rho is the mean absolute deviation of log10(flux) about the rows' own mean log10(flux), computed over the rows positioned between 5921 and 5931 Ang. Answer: 0.002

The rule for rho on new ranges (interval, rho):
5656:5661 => 0.005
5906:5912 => 0.016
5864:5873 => 0.011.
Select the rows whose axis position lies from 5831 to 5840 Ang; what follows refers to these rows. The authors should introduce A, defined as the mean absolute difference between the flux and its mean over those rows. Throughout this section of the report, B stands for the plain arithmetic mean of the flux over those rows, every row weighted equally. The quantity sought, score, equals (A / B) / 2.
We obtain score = 0.0228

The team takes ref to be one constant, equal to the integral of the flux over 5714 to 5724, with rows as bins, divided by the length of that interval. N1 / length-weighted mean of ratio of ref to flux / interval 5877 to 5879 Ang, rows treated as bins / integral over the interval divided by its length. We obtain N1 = 1.61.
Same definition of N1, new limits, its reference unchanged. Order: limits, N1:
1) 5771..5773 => 1.01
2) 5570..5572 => 0.93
